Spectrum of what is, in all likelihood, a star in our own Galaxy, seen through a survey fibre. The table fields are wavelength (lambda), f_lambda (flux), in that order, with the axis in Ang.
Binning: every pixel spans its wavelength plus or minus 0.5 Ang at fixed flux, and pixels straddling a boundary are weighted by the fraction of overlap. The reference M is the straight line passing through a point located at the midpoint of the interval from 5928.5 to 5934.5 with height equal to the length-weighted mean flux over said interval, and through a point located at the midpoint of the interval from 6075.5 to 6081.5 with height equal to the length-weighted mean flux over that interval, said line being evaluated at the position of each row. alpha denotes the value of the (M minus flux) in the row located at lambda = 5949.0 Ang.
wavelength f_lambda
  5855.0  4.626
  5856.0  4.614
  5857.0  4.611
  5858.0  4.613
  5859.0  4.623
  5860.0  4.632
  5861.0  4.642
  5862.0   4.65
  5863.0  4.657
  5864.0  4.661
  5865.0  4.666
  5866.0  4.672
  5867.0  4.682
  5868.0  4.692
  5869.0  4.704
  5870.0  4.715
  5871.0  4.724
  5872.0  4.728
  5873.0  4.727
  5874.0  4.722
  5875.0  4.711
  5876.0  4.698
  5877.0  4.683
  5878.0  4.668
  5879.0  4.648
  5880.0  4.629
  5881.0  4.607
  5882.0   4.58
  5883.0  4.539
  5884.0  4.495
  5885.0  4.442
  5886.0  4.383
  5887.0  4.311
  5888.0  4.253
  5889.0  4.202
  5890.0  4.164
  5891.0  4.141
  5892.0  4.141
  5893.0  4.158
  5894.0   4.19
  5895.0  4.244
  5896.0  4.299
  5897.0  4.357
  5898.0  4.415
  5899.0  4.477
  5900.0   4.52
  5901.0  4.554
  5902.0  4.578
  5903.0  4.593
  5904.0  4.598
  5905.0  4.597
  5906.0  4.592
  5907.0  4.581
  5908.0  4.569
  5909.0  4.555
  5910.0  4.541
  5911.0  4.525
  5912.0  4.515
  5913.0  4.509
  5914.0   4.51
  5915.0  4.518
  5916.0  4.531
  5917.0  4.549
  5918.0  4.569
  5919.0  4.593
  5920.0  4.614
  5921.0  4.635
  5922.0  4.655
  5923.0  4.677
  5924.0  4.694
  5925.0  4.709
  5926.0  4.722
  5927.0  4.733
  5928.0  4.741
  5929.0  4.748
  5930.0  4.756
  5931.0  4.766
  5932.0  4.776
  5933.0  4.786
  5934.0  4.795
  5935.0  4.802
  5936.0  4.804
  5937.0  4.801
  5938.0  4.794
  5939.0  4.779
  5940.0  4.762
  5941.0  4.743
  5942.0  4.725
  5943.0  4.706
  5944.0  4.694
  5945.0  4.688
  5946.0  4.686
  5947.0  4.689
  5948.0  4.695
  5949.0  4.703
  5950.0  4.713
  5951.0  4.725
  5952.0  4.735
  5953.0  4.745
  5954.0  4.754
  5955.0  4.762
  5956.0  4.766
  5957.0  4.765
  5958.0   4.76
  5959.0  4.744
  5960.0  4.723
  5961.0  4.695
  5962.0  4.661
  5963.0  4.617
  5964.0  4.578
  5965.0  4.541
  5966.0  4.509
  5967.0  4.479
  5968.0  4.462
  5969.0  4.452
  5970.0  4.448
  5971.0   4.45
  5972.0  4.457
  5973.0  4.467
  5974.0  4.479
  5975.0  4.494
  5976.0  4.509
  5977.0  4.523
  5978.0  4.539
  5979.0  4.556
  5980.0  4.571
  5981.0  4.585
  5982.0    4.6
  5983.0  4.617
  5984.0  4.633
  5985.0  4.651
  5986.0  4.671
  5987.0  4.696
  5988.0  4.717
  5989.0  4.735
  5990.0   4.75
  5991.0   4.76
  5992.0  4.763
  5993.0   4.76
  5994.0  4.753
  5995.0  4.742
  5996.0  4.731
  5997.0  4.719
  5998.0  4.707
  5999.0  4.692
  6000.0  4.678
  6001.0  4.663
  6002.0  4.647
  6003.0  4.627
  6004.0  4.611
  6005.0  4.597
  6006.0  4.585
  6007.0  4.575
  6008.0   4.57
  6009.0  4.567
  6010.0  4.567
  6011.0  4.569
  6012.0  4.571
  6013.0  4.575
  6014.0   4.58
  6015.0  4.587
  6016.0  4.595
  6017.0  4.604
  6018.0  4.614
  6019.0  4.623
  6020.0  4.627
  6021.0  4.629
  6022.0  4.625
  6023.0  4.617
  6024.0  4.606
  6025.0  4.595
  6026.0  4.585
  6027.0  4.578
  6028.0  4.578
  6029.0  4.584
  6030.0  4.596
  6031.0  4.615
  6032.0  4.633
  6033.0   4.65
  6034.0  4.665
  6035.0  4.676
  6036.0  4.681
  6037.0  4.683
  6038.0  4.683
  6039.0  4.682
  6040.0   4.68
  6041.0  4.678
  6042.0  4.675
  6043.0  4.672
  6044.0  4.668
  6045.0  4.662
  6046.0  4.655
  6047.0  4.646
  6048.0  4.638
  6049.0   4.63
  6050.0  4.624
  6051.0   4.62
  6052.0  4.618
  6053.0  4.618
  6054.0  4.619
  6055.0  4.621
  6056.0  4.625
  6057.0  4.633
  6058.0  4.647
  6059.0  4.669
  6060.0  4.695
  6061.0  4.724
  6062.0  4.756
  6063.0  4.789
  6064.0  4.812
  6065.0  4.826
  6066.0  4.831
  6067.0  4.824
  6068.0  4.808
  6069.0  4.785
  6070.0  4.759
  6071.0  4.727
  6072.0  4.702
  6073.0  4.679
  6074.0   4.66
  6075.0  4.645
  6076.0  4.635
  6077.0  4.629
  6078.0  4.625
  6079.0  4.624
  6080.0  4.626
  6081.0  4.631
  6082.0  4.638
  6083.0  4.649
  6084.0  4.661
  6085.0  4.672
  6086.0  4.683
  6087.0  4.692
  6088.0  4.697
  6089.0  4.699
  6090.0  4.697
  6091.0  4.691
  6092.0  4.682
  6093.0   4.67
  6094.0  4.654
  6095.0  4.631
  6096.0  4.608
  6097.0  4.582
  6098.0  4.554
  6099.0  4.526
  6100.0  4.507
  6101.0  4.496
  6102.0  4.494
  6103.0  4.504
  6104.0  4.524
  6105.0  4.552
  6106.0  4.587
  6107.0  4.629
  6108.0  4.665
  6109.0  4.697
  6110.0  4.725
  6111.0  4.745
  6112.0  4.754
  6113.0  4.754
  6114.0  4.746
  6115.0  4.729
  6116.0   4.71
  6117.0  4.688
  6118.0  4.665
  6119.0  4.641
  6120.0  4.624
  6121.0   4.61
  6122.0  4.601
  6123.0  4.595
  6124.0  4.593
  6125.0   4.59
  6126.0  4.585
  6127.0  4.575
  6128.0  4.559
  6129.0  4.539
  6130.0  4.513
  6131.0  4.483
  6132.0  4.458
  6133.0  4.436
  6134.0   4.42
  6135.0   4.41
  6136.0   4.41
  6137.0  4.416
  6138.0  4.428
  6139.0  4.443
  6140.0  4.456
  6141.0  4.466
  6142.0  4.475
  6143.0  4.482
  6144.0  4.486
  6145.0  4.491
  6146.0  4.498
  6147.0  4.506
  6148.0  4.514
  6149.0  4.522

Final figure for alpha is 0.05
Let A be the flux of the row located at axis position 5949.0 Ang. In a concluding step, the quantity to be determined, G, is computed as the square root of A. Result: 2.17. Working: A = 4.703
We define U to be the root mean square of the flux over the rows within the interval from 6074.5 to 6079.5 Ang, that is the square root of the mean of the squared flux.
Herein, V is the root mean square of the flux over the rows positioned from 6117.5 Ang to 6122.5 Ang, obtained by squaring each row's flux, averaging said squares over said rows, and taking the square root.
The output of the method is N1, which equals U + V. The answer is 9.26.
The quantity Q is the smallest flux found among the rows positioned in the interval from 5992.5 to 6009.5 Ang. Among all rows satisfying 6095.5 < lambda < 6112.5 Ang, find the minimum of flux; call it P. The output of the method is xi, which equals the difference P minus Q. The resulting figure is -0.07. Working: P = 4.494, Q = 4.567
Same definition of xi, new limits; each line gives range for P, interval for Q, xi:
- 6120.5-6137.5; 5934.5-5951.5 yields -0.28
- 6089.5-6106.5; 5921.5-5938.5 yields -0.16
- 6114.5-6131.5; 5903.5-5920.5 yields -0.03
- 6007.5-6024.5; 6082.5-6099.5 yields 0.04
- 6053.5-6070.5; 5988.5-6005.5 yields 0.02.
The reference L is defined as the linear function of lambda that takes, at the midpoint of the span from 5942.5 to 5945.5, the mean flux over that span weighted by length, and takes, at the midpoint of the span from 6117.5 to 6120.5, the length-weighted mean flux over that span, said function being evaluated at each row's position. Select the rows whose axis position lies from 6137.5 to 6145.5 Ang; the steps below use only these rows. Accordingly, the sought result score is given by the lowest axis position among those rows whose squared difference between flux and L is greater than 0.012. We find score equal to 6138.0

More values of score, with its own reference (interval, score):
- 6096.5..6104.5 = 6099.0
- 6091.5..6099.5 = 6099.0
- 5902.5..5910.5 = 5903.0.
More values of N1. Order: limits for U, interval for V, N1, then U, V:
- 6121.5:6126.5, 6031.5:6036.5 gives 9.25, 4.59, 4.66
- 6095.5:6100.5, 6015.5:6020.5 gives 9.17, 4.56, 4.61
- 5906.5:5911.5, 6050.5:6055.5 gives 9.17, 4.55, 4.62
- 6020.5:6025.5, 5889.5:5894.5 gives 8.77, 4.61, 4.16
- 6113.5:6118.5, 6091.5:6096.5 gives 9.36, 4.71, 4.65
